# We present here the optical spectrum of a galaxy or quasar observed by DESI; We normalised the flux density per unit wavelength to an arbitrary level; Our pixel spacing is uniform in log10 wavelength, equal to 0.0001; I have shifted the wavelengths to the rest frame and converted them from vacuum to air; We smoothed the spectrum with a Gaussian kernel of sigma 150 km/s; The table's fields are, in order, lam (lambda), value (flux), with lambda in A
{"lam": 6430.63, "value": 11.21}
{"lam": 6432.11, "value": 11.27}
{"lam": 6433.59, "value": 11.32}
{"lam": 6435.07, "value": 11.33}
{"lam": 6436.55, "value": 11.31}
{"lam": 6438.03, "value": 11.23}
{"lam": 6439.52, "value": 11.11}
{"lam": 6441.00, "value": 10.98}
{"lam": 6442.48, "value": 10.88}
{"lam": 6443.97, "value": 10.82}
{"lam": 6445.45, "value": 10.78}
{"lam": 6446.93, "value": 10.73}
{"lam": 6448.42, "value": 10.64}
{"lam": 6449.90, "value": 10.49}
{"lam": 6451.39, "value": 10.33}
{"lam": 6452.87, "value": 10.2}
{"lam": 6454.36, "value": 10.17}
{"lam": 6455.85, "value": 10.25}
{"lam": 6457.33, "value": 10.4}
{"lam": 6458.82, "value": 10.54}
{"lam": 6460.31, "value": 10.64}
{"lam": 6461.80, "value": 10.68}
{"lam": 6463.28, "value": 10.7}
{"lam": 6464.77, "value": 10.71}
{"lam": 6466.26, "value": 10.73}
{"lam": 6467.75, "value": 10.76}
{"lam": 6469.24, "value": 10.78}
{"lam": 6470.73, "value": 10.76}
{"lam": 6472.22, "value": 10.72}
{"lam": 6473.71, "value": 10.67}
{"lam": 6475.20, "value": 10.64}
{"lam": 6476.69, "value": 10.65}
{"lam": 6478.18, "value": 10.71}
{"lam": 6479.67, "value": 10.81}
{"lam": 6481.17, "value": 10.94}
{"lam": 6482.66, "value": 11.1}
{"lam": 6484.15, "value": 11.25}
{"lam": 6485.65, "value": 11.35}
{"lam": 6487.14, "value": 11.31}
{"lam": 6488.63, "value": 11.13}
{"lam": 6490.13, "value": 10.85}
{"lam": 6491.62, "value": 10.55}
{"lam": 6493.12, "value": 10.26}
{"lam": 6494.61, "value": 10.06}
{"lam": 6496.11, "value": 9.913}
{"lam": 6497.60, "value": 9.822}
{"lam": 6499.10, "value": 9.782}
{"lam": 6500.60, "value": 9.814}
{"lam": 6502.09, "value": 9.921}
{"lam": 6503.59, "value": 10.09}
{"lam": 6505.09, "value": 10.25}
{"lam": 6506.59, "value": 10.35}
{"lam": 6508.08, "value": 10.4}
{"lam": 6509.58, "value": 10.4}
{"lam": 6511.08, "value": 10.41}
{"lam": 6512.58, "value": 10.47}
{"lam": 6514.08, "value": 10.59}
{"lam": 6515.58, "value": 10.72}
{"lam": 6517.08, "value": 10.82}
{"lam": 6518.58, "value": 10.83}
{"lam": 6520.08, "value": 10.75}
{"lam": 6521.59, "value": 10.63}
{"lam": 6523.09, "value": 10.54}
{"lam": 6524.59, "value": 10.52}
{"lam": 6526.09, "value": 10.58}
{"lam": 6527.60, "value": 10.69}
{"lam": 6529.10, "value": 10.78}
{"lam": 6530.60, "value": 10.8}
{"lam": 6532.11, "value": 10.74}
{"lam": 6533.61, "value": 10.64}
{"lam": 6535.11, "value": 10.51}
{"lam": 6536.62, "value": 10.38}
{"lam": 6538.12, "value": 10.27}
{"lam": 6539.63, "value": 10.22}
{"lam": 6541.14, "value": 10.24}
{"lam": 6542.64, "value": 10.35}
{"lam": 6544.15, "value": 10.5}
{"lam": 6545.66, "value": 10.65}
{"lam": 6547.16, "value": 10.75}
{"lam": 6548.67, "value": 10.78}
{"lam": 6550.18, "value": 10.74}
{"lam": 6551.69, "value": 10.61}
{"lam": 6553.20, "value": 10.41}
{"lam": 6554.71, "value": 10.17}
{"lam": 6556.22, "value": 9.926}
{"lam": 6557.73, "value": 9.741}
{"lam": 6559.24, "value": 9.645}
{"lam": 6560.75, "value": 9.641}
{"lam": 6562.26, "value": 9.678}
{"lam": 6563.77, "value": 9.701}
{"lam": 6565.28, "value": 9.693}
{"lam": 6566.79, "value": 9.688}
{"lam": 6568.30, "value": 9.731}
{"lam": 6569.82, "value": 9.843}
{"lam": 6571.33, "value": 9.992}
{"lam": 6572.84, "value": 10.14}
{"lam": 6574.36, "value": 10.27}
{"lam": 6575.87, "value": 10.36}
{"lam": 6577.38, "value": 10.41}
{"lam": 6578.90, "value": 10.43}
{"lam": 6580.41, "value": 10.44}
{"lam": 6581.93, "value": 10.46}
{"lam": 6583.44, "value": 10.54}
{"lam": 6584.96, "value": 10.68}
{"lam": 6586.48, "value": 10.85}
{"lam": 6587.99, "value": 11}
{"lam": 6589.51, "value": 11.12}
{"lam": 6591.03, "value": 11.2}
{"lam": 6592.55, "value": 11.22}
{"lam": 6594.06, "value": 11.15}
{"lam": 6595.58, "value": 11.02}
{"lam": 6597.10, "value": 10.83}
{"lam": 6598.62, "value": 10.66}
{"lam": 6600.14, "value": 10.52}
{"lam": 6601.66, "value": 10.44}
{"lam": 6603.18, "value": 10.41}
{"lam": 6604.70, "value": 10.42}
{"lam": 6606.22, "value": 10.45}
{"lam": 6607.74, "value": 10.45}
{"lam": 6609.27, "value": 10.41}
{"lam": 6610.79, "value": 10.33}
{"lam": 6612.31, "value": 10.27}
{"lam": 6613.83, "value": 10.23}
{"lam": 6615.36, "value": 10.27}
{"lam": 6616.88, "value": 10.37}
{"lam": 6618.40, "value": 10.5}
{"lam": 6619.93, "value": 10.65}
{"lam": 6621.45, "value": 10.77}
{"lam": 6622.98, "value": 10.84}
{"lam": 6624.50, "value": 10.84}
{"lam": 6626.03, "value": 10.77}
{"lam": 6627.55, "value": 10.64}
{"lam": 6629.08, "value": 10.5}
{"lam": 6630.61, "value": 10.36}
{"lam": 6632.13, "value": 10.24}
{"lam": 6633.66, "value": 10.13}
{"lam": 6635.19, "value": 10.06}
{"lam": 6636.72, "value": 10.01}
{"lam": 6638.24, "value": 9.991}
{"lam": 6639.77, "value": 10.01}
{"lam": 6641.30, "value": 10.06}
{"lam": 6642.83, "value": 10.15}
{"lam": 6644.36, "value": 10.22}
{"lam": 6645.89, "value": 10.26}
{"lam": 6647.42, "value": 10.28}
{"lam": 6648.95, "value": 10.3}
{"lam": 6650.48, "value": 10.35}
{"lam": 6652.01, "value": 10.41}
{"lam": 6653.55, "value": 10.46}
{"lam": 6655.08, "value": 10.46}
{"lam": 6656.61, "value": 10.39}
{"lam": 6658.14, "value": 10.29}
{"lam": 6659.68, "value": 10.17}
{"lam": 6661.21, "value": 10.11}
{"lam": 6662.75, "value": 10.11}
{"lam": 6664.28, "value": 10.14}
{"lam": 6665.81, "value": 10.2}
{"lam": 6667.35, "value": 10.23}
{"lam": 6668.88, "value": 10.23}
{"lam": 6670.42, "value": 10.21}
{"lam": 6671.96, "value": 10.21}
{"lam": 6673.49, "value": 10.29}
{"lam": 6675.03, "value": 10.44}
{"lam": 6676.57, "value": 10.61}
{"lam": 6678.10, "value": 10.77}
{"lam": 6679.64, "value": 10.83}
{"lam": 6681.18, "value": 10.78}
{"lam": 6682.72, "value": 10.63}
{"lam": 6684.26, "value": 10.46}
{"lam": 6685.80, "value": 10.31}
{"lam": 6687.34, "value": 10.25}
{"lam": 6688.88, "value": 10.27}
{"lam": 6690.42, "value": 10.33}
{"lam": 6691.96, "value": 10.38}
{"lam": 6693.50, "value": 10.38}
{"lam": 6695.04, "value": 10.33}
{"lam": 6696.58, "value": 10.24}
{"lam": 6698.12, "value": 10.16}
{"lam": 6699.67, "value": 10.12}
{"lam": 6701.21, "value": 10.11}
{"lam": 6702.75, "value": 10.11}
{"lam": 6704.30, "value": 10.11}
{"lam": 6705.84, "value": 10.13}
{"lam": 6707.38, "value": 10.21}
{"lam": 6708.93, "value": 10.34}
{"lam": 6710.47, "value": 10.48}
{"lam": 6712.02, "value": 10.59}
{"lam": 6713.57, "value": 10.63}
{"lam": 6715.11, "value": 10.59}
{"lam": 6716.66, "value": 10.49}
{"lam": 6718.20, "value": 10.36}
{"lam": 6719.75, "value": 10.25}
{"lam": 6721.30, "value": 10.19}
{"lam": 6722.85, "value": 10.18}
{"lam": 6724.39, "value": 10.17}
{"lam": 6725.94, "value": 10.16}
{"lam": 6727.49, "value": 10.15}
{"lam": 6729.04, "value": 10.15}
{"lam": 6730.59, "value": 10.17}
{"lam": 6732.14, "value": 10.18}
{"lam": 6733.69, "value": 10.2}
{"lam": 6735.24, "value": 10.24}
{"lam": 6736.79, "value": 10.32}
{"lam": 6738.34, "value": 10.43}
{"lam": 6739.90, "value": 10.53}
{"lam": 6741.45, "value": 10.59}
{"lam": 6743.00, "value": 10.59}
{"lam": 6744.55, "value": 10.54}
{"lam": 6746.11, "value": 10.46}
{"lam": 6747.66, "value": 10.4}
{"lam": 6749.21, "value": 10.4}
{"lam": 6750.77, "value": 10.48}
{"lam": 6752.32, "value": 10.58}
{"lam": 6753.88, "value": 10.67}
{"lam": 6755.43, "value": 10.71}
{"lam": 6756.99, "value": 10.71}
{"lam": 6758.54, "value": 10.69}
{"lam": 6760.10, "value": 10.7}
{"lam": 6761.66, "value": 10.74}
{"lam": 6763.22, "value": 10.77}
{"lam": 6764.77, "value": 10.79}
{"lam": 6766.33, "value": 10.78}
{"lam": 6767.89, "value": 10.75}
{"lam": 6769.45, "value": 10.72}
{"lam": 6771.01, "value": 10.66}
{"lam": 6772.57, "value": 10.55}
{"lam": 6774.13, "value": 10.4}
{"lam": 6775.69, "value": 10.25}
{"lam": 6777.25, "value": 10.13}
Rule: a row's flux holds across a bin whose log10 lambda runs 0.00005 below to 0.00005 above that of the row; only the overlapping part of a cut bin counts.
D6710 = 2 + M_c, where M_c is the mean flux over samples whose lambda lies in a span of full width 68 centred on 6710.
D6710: 12.4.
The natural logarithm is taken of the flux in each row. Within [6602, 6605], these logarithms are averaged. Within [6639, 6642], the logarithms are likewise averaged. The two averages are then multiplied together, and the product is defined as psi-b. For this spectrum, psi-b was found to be 5.40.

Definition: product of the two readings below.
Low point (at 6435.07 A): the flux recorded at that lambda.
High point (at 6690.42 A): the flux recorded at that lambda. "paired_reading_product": 117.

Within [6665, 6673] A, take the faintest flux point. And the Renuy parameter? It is 10.2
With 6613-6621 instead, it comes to 10.23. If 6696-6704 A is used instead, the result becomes 10.11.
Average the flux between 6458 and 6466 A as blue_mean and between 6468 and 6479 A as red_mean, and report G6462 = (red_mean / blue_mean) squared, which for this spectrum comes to 1.01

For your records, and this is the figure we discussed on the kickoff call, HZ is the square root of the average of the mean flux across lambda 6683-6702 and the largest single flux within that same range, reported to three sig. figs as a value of 3.22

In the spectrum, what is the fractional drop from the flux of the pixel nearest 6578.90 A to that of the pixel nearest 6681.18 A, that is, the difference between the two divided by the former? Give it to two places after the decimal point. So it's -0.03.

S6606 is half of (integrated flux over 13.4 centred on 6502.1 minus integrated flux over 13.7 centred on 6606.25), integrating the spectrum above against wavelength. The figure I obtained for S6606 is -4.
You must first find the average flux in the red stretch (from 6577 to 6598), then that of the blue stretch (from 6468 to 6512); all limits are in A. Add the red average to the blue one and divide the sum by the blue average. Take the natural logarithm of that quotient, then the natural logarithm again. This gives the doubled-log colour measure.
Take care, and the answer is -0.348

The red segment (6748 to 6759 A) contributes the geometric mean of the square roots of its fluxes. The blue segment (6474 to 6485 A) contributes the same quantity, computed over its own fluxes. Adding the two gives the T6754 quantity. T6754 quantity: 6.55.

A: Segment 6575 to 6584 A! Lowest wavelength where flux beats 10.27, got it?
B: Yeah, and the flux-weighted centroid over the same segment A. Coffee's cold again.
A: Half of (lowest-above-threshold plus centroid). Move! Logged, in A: 6577.8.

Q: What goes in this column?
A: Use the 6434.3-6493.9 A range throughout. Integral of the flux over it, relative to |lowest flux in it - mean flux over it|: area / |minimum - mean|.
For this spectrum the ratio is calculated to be 1065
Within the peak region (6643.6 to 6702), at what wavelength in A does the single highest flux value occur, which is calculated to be 6679.64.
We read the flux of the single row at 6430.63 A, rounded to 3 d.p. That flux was 11.210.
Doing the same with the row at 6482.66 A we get 11.100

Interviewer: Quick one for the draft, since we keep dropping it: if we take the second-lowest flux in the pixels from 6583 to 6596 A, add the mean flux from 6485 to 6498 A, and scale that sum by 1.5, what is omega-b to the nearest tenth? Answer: 31.9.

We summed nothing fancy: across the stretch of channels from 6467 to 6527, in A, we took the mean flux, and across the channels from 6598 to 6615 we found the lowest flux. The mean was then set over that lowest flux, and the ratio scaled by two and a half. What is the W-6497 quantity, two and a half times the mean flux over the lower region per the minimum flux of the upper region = 2.58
